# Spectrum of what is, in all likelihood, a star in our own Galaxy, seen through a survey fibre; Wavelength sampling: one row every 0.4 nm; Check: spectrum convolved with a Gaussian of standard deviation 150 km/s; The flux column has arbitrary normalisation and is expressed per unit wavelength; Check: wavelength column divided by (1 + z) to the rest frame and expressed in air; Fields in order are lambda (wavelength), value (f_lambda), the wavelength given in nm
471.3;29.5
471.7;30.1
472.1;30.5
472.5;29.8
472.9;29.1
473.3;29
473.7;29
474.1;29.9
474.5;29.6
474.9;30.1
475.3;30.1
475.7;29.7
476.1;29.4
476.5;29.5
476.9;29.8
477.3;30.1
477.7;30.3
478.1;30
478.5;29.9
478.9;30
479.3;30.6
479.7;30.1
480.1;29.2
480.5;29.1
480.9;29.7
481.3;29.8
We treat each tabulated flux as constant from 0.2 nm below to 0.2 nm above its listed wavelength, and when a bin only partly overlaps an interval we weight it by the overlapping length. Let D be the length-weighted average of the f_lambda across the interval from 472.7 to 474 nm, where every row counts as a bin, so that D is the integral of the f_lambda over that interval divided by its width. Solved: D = 29.1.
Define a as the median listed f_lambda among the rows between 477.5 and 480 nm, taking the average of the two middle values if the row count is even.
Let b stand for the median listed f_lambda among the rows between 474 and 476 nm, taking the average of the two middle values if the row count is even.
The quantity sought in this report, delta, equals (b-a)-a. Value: -30.2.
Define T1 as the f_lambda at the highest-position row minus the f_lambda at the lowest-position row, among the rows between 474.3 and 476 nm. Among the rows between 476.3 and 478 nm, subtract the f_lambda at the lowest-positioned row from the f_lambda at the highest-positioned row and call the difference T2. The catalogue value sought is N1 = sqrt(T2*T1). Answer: 0.28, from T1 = 0.10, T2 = 0.8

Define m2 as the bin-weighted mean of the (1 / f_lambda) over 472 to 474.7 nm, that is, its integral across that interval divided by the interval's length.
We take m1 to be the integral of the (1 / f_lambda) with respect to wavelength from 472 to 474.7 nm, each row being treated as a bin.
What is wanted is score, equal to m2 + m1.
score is 0.125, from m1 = 0.091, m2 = 0.0339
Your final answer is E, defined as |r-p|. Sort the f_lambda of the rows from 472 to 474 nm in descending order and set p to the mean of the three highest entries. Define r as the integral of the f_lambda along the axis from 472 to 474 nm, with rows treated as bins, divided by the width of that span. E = 0.35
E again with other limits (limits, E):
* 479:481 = 0.38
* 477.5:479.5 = 0.14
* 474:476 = 0.18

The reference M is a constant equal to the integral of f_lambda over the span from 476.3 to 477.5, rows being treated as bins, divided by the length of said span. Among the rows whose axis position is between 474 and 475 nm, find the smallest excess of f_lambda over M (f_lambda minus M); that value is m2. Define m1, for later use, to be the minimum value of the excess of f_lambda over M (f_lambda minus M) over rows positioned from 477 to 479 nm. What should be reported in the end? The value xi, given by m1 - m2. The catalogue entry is 0.30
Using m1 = 0.10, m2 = -0.20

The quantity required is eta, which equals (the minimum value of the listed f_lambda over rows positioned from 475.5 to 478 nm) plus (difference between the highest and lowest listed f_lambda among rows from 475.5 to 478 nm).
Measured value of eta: 30.3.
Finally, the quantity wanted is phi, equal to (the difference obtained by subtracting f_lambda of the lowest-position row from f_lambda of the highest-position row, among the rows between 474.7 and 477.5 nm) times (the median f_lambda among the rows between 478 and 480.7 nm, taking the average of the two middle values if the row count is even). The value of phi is 0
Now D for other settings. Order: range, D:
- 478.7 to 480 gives 30.2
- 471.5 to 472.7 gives 30.1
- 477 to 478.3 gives 30.1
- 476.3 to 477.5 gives 29.8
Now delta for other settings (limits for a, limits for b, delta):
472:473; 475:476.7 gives -30.0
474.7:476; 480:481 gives -31.0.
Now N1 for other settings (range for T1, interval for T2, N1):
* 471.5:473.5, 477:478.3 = 0.33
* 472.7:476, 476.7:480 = 0.42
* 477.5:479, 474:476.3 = 0.39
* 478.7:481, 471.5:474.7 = 0.39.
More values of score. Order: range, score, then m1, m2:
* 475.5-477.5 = 0.101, 0.067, 0.0337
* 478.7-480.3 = 0.087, 0.053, 0.0334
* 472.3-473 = 0.058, 0.024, 0.0339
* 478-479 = 0.067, 0.033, 0.0334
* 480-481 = 0.068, 0.034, 0.0341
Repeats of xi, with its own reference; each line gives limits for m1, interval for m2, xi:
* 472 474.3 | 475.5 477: -0.40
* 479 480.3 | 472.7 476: 0.20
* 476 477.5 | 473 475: 0.40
